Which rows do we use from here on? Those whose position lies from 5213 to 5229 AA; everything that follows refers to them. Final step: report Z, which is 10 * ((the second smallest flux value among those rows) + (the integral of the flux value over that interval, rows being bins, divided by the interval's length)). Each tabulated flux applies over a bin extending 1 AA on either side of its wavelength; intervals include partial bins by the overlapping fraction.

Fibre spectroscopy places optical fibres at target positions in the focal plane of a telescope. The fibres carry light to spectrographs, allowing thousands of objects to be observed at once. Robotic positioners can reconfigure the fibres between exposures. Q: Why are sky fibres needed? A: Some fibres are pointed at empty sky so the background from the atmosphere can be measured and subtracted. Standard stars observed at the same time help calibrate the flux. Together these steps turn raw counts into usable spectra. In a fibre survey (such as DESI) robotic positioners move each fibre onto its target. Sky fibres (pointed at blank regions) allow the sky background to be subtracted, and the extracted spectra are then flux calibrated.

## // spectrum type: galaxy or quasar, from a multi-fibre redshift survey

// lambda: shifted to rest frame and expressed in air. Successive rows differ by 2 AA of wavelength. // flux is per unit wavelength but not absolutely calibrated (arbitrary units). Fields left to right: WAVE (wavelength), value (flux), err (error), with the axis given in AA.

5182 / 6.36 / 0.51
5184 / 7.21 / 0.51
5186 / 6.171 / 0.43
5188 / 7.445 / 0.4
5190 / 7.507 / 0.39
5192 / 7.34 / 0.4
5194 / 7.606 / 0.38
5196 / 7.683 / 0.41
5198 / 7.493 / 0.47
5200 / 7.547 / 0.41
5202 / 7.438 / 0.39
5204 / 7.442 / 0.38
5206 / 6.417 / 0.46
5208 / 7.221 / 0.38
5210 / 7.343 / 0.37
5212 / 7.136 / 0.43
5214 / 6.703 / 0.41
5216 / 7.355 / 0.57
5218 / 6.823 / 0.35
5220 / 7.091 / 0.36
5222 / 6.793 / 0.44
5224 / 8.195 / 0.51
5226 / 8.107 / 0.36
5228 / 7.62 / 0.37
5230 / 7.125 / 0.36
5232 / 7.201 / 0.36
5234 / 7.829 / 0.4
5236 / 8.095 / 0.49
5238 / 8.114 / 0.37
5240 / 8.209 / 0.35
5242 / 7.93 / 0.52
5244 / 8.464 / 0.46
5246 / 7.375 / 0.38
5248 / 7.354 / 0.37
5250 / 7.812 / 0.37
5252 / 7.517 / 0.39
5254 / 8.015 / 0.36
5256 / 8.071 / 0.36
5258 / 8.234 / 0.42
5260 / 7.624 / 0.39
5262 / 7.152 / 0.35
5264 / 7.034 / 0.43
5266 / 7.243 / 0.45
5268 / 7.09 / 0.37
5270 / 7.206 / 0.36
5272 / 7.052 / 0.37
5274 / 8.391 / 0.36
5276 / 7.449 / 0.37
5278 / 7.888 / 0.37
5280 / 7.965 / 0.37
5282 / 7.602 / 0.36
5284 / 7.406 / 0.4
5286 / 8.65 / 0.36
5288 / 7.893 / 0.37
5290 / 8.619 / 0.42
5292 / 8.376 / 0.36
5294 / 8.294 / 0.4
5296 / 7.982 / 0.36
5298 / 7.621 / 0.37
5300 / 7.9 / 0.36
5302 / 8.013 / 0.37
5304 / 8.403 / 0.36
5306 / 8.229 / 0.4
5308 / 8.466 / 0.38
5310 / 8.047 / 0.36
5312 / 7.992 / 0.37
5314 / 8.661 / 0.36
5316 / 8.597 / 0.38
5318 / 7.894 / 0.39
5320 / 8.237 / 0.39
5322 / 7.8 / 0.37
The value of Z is 141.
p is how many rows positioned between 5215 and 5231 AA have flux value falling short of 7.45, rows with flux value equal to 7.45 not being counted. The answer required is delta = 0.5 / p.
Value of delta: 0.10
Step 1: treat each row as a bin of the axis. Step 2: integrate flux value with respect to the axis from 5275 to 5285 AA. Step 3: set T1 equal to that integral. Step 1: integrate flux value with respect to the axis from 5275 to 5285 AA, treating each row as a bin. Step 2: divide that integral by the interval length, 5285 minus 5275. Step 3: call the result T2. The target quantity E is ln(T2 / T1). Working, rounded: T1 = 77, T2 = 7.66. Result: -2.30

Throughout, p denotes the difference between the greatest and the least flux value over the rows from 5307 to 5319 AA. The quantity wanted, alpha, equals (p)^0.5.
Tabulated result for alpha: 0.9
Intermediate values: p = 0.8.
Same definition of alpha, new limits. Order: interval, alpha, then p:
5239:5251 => 1.1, 1.1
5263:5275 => 1.2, 1.4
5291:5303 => 0.9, 0.8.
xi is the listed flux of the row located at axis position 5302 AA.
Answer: 8.013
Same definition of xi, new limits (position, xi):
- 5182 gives 6.36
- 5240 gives 8.209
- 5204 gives 7.442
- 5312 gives 7.992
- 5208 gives 7.221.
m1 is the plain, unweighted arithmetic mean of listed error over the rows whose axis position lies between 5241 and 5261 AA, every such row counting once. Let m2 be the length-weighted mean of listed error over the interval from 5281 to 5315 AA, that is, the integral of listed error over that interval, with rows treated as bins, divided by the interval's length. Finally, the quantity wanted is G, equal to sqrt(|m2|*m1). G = 0.388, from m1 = 0.402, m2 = 0.37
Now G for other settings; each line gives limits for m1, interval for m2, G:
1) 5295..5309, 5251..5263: 0.375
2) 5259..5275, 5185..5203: 0.397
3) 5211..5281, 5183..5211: 0.406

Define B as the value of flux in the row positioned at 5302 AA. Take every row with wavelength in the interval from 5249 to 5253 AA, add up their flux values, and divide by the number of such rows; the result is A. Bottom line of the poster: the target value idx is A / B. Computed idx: 0.96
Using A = 7.66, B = 8.013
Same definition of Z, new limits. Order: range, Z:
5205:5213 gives 142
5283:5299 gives 157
